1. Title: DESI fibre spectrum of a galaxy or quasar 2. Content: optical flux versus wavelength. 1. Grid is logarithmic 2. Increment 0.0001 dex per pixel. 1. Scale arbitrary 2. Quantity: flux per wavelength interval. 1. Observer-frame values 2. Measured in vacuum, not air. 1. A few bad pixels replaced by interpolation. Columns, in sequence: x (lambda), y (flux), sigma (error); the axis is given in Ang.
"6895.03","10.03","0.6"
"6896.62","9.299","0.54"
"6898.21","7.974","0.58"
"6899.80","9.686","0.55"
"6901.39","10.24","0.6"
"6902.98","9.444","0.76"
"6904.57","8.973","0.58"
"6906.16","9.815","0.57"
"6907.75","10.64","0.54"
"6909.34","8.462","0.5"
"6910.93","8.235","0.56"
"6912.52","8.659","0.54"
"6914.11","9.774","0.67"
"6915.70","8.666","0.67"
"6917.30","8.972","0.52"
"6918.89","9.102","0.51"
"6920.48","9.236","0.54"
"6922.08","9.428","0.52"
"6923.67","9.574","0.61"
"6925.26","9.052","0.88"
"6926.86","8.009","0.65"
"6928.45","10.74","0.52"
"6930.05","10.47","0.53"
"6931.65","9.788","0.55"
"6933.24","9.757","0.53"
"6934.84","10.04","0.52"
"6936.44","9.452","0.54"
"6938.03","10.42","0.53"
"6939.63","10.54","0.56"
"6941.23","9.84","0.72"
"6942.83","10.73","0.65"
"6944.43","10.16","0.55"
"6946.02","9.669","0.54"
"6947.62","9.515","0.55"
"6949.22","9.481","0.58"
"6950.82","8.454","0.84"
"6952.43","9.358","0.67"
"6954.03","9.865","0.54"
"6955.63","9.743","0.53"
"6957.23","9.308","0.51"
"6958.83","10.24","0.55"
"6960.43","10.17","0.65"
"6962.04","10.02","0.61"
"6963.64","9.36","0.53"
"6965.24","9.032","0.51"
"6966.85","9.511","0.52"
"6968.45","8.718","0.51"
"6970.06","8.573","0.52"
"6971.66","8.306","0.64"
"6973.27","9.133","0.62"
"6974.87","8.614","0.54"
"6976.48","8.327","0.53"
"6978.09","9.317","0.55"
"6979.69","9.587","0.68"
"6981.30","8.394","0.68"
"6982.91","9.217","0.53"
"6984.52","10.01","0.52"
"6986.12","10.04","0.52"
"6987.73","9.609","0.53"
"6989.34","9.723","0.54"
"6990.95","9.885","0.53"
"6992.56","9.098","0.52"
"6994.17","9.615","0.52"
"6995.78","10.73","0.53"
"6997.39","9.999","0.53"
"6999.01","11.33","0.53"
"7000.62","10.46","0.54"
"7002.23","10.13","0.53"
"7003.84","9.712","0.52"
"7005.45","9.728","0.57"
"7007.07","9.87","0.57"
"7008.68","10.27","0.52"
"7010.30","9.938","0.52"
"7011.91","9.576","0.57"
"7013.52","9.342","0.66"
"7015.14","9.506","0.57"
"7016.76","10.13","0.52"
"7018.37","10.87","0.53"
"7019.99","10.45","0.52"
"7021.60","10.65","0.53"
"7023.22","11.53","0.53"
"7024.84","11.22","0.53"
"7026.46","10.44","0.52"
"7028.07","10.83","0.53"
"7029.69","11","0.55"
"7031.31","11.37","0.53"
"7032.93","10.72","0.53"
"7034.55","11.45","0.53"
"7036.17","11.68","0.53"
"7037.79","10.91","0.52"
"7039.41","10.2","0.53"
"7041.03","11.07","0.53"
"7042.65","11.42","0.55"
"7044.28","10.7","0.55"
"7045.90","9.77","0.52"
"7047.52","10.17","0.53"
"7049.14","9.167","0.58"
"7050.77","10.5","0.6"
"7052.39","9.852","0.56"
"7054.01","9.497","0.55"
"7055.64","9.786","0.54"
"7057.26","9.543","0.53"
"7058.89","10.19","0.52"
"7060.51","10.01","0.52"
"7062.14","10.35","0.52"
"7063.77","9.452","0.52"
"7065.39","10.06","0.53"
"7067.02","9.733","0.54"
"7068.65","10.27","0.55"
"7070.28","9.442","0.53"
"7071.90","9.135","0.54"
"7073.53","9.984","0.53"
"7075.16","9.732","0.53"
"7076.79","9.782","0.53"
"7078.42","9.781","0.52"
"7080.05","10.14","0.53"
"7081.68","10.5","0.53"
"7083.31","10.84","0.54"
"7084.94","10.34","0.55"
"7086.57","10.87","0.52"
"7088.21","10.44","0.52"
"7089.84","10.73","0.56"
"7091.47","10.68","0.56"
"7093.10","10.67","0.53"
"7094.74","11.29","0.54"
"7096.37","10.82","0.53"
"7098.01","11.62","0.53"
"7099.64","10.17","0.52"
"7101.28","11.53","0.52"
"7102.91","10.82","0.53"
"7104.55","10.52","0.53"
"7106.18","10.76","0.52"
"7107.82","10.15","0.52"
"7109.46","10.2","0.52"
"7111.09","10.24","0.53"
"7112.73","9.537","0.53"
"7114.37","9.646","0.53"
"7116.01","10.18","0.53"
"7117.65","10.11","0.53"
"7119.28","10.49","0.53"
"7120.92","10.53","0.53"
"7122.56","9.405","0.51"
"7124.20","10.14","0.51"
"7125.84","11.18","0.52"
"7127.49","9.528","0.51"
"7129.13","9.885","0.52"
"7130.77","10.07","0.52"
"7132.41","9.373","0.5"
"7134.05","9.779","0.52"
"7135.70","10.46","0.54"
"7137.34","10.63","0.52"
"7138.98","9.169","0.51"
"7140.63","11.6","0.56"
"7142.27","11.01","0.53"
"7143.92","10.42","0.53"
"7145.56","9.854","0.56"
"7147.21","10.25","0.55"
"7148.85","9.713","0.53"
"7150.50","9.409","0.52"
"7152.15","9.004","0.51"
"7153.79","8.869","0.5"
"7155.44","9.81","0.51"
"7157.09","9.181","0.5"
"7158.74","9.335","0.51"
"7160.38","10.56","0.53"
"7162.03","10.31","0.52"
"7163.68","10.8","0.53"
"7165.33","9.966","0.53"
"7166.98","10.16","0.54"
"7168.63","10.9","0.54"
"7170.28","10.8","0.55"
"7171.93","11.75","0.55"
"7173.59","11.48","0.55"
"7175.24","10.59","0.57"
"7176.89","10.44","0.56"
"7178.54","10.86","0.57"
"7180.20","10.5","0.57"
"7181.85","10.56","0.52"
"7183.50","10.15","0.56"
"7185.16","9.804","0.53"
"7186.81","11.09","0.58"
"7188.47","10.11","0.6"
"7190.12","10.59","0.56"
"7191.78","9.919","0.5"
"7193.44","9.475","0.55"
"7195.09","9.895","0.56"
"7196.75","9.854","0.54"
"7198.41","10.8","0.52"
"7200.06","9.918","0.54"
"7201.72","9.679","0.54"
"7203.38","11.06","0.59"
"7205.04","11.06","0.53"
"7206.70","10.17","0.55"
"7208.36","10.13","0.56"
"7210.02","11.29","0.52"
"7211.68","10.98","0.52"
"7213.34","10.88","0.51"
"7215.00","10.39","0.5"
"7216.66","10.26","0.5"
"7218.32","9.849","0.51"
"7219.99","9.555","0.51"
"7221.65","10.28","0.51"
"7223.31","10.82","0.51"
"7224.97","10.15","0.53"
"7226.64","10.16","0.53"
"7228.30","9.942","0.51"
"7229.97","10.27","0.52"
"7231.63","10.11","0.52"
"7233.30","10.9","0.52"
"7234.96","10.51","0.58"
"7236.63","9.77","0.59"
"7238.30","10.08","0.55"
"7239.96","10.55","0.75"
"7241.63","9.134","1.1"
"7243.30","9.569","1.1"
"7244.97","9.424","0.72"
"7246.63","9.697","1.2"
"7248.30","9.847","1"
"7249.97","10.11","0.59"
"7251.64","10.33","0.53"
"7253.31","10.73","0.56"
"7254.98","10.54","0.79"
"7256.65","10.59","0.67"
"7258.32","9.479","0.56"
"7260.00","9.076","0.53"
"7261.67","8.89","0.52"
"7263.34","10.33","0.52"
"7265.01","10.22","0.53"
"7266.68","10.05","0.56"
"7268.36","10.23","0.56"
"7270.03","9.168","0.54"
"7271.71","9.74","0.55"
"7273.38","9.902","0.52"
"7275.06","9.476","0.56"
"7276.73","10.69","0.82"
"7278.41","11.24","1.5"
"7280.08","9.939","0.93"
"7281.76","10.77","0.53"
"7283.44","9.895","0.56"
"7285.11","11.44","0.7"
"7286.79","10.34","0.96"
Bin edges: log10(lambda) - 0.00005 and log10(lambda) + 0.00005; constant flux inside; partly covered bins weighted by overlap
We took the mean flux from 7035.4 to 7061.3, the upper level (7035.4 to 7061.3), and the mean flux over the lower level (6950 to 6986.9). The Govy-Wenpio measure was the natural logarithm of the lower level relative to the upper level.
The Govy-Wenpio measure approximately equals -0.10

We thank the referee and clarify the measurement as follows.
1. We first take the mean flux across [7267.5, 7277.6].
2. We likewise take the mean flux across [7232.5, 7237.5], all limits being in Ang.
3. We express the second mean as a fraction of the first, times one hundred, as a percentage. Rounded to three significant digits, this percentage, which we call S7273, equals 105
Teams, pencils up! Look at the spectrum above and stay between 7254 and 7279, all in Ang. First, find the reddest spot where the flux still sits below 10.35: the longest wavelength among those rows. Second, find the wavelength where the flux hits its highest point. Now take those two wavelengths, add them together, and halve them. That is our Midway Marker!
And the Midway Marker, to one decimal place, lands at 7276.7 Ang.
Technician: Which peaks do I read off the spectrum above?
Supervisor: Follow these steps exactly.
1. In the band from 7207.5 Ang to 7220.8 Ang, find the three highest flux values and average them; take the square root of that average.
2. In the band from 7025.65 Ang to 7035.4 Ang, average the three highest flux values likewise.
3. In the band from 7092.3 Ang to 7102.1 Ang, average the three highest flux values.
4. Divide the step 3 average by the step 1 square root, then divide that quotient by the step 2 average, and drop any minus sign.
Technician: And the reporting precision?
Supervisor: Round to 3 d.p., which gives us 0.306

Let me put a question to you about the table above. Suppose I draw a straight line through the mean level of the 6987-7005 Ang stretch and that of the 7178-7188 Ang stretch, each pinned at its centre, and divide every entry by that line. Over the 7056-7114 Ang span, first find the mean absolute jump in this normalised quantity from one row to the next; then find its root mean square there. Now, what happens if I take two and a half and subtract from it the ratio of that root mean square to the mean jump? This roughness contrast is -19.3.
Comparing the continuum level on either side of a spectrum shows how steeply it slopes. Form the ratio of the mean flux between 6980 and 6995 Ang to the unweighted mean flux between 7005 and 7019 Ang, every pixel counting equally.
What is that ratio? 0.96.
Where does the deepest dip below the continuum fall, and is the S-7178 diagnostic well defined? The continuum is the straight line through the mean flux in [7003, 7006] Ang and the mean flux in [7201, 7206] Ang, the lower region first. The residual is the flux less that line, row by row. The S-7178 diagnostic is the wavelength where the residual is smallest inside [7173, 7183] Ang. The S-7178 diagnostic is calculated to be 7176.89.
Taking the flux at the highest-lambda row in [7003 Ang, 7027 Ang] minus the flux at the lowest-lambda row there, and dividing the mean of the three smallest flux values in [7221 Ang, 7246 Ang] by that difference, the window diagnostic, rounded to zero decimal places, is 13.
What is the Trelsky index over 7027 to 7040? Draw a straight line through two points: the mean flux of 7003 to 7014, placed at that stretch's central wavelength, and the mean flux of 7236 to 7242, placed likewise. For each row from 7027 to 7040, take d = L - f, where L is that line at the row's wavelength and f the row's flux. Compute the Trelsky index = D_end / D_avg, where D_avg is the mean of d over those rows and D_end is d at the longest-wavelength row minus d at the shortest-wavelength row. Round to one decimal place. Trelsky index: -0.5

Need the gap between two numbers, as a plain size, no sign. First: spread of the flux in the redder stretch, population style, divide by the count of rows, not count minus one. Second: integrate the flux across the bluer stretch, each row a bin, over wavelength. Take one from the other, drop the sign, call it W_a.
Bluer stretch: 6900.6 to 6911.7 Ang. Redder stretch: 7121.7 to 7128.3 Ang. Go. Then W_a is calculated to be 104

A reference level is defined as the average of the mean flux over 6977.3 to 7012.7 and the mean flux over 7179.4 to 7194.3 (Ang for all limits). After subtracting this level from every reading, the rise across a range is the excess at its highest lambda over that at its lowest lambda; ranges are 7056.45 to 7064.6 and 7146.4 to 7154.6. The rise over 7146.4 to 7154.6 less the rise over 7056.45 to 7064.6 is -1.3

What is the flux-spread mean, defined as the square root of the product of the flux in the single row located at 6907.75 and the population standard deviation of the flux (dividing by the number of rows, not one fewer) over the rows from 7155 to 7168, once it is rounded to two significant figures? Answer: 2.4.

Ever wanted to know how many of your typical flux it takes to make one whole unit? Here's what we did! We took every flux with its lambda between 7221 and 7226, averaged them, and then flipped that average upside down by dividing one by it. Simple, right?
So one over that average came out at 0.096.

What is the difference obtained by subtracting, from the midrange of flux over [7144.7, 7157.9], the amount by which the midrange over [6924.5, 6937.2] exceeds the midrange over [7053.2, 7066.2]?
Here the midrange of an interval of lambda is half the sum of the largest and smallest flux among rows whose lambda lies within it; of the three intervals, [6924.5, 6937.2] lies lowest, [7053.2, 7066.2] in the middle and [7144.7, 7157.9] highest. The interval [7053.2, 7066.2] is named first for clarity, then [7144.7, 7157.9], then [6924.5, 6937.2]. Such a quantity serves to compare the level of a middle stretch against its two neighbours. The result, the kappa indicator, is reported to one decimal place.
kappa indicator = 10.1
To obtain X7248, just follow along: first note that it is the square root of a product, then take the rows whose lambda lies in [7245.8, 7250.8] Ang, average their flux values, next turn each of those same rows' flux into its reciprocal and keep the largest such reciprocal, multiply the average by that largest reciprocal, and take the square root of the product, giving 1.01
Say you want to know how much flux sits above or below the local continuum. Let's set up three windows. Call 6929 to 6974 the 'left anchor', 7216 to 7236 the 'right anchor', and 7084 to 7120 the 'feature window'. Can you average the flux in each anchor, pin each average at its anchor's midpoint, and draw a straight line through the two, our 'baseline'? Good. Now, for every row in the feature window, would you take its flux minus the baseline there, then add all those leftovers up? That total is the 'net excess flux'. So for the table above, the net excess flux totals 13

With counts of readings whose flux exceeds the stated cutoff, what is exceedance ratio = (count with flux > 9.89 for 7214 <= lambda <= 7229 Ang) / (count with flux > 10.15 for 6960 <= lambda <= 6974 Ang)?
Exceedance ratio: 7.0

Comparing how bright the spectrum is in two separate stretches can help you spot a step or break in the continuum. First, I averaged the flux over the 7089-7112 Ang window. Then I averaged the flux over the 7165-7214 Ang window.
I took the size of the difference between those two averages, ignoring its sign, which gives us 0.23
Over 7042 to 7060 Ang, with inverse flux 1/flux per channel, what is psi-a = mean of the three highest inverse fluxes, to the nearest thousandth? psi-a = 0.106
